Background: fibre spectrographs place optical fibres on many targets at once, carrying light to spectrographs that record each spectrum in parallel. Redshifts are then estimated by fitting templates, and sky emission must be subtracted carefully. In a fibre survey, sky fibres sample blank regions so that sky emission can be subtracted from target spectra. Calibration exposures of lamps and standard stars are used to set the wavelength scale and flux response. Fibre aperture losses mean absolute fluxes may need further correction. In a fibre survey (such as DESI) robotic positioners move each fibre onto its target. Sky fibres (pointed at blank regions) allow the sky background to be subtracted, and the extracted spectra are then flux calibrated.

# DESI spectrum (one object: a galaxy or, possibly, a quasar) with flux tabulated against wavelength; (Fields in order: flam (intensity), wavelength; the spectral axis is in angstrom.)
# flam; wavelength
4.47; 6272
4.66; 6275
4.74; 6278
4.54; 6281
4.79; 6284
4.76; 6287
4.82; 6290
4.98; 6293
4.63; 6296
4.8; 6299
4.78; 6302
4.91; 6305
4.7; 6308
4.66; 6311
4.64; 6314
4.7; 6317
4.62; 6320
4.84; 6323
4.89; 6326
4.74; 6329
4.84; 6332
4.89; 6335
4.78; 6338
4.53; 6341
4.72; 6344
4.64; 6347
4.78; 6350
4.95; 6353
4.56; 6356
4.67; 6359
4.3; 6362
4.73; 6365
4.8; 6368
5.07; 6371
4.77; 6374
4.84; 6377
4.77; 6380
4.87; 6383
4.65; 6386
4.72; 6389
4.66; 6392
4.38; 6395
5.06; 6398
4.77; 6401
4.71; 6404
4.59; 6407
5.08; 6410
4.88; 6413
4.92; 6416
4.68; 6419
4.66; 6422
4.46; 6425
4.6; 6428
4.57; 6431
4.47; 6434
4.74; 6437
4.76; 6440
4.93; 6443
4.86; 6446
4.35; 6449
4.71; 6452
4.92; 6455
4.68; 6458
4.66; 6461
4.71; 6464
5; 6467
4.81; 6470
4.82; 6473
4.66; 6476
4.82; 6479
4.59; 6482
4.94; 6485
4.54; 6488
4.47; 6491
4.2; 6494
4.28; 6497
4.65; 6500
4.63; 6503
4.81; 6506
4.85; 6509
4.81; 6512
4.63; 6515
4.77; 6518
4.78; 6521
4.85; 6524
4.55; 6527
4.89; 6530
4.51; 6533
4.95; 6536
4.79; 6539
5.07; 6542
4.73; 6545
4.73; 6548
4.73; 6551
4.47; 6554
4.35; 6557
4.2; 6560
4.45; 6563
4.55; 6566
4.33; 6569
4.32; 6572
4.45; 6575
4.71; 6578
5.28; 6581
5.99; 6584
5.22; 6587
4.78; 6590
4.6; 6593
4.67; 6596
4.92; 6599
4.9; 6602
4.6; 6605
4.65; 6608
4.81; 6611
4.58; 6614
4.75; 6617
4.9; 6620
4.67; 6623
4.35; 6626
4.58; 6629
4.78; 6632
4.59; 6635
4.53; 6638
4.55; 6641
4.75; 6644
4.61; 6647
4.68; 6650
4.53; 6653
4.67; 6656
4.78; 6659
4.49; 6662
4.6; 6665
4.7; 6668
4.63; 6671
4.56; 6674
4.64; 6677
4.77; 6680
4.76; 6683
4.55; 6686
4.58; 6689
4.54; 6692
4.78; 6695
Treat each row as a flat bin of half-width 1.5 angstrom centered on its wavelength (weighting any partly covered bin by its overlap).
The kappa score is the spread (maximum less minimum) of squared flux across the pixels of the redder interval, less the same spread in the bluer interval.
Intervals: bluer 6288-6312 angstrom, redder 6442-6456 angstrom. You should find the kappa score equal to 2.0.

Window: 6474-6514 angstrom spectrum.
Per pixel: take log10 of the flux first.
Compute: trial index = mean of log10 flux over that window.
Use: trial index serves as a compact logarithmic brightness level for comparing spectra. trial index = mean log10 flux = 0.666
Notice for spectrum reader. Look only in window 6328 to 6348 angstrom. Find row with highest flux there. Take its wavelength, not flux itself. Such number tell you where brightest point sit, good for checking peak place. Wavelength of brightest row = 6335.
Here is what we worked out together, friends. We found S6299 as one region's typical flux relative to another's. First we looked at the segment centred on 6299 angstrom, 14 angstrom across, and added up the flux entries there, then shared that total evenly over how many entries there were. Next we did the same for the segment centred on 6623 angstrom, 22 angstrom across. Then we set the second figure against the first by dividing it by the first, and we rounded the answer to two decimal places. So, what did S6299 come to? 0.97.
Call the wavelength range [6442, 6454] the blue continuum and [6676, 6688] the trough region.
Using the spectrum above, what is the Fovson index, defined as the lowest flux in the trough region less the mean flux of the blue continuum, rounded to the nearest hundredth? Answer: -0.16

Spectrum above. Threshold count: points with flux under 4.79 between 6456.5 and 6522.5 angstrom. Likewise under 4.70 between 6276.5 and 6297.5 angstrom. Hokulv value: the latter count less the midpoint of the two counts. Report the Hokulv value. -6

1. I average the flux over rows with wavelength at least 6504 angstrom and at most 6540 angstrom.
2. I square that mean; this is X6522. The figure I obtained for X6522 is 22.7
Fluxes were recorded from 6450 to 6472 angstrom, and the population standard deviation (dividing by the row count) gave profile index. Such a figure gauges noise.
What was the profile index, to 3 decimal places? 0.121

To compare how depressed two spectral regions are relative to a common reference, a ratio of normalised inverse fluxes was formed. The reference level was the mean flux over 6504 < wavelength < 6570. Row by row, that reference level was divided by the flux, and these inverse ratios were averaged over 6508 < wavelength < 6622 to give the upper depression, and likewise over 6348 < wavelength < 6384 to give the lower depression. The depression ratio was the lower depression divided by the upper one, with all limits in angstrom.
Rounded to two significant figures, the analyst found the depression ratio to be 0.99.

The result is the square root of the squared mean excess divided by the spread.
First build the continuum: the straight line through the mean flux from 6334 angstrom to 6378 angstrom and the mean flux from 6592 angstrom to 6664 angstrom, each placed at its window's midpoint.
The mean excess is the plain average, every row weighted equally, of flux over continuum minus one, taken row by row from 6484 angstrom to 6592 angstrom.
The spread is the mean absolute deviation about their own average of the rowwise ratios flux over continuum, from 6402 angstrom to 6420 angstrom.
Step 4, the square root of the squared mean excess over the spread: 0.02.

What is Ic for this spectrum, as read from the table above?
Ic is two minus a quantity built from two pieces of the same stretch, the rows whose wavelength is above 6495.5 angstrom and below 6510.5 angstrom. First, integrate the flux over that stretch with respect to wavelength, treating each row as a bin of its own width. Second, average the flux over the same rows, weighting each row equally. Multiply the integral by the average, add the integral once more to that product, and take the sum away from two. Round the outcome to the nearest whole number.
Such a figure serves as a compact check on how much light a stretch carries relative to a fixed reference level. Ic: -391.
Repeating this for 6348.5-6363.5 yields -392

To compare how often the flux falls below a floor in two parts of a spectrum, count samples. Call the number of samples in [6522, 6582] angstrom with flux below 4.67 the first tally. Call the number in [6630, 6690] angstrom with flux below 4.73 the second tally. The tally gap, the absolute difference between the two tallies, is 5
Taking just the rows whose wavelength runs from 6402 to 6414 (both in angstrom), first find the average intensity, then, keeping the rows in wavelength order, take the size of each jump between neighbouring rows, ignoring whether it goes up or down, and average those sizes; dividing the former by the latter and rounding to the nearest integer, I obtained 18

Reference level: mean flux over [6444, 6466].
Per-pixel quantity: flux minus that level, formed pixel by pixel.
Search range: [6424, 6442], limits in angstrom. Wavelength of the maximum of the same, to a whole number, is 6440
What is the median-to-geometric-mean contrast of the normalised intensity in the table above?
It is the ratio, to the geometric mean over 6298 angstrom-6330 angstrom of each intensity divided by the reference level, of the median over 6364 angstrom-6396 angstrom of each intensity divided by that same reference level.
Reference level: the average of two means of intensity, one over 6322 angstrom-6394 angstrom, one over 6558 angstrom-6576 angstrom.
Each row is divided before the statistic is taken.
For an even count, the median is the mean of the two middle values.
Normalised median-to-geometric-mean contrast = 1.004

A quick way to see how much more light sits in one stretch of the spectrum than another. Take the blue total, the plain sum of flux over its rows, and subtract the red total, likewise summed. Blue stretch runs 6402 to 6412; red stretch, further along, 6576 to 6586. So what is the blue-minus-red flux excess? -1.6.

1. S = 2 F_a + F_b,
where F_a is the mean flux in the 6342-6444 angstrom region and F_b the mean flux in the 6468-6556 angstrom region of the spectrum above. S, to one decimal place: 14.2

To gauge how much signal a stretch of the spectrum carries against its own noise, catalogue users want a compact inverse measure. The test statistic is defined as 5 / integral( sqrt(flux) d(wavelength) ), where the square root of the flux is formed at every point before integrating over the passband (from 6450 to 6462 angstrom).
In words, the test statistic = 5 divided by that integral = 0.19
